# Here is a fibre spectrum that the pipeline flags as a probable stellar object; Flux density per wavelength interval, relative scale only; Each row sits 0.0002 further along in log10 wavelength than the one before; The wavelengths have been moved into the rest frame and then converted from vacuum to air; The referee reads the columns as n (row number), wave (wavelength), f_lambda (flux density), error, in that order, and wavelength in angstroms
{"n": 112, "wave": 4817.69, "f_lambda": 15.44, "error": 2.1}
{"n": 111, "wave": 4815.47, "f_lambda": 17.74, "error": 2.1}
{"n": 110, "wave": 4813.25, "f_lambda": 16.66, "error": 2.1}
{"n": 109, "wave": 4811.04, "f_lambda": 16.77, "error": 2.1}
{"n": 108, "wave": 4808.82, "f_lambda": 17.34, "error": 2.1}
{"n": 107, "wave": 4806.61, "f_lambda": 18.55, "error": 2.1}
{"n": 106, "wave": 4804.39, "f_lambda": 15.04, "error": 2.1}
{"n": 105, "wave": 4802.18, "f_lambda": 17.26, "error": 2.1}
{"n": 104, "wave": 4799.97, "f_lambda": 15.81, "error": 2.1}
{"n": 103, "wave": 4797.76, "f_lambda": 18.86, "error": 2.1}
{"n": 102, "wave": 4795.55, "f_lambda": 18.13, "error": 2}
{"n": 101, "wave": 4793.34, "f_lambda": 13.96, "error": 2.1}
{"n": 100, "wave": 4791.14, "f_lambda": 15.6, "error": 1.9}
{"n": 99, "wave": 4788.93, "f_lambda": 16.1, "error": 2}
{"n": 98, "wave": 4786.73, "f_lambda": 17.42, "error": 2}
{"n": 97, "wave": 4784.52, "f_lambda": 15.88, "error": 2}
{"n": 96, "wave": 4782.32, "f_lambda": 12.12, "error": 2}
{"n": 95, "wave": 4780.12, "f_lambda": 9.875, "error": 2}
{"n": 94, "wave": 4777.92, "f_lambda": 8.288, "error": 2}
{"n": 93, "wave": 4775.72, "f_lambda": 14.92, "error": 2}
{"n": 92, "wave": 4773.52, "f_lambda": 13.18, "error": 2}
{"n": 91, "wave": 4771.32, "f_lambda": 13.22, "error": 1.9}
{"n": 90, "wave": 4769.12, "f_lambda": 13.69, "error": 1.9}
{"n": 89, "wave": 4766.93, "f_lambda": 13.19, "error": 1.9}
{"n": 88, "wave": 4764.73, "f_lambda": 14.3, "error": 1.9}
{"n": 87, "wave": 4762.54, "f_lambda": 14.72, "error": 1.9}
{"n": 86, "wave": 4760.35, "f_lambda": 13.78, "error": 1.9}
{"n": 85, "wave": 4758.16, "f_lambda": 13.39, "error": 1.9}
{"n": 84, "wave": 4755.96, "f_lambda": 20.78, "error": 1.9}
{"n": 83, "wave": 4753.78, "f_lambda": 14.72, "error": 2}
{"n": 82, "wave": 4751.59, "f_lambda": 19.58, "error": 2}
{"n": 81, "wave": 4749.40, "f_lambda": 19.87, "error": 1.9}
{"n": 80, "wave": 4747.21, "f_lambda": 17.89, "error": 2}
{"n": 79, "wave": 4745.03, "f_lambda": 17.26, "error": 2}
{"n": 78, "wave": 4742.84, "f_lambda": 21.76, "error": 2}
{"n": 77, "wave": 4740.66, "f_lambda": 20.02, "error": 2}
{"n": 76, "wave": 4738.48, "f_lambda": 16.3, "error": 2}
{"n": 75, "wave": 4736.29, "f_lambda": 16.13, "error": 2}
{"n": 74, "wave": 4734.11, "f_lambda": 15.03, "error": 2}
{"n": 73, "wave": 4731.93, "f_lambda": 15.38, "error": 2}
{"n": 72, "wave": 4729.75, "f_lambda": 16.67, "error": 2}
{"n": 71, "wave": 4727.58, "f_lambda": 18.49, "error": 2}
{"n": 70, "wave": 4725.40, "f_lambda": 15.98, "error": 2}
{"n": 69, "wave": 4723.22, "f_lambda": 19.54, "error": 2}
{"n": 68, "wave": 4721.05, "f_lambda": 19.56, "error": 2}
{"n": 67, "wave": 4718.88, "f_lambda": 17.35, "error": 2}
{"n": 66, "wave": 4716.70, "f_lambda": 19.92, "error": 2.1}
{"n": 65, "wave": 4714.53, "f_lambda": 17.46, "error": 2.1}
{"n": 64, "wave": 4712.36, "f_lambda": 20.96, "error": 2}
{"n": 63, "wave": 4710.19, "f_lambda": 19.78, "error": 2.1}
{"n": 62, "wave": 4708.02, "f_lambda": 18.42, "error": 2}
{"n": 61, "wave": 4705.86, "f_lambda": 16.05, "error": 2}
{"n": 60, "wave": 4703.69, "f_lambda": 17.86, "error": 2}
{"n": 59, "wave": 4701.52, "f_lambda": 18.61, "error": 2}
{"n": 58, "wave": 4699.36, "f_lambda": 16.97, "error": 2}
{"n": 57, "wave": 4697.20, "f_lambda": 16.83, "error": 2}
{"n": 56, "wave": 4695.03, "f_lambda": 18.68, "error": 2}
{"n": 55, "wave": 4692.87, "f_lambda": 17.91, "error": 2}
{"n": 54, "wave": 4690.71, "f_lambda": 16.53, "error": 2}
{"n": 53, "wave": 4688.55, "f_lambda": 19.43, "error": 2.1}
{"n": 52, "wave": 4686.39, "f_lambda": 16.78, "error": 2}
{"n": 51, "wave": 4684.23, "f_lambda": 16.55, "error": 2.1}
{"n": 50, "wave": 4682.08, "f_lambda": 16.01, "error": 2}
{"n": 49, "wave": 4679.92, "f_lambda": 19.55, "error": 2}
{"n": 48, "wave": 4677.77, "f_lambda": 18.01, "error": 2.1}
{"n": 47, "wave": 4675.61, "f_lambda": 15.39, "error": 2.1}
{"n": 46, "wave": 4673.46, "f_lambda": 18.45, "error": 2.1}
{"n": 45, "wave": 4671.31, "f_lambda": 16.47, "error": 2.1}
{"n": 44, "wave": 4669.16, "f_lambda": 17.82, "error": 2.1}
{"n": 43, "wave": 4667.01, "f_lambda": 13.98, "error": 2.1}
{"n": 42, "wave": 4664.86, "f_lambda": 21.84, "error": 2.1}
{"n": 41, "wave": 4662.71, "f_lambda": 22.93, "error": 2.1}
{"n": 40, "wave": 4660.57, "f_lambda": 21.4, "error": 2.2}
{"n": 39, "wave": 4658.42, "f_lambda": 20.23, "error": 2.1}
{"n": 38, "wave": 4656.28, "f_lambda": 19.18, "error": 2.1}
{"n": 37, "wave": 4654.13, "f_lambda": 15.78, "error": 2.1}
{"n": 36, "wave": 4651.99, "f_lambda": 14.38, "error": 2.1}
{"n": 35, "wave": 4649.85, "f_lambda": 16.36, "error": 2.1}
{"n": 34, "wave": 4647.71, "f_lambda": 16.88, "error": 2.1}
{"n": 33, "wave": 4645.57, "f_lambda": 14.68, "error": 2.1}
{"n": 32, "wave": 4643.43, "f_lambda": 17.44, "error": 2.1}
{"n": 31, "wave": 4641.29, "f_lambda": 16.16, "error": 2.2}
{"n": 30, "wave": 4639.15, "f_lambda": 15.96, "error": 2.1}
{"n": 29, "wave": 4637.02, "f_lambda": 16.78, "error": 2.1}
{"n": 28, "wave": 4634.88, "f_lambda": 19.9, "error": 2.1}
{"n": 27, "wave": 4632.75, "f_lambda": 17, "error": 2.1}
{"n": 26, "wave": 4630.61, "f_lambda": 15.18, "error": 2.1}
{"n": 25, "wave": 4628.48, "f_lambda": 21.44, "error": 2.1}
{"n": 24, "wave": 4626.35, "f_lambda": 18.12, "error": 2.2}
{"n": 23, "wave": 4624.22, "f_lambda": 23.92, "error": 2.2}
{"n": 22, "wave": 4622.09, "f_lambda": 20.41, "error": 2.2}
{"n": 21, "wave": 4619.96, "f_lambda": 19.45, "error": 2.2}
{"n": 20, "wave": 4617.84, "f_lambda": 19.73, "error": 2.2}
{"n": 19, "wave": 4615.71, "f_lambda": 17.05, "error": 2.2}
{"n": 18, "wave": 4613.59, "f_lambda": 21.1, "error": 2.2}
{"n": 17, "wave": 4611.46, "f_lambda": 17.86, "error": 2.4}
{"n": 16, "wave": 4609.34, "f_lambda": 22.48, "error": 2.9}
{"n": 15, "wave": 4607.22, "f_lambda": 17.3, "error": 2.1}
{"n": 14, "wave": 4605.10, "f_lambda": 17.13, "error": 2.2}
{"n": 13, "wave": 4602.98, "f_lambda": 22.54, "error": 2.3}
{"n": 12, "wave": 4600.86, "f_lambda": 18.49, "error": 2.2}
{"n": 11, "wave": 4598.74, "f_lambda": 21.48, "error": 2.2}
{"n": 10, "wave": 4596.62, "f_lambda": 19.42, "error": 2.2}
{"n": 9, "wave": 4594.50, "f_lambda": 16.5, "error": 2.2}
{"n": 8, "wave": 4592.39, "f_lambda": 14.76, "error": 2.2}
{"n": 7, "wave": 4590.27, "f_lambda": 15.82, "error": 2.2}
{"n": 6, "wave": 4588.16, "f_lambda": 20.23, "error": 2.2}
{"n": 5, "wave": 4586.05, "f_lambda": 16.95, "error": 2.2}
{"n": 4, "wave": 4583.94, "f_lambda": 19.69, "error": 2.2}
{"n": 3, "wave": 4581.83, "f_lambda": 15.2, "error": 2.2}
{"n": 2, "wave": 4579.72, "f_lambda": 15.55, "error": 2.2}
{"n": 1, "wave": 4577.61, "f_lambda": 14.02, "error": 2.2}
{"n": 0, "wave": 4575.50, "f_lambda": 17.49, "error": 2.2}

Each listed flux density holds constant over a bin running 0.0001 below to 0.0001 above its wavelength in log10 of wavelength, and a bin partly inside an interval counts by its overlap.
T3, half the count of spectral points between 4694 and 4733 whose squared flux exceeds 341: 4.0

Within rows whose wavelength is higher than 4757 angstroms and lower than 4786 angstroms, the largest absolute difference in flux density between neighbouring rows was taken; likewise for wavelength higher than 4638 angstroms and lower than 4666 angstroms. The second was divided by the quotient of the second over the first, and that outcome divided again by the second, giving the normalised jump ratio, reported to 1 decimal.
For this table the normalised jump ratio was 2.0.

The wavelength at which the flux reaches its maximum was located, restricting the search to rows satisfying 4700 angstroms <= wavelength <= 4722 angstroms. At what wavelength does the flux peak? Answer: 4712.36 angstroms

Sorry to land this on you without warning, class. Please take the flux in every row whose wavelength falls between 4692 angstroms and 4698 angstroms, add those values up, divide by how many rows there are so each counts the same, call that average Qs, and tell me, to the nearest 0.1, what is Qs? 17.8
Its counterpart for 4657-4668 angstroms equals 20.1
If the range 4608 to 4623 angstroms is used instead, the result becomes 19.7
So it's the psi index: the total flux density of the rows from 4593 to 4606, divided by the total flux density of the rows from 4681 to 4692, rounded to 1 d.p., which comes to 1.4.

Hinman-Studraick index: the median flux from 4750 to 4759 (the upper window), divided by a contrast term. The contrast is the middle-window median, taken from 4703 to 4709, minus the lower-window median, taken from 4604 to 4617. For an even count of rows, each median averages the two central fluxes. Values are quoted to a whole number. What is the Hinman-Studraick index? 61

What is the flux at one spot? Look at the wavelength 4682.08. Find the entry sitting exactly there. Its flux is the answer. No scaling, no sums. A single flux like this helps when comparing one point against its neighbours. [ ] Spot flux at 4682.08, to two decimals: 16.01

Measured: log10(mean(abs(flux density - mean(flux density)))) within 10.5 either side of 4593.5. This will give 0.32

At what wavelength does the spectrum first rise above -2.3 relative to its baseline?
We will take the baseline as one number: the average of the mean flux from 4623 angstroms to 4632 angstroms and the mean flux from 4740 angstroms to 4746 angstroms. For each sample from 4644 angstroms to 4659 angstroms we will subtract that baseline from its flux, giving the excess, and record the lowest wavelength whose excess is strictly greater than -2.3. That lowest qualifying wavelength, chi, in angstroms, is 4656.28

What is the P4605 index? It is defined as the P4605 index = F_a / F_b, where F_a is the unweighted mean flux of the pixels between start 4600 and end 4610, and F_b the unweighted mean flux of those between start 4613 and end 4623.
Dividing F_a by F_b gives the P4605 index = 1.00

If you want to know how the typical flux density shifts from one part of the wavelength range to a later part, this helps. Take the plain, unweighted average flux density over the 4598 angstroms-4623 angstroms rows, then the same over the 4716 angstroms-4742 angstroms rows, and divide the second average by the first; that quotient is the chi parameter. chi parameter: 0.90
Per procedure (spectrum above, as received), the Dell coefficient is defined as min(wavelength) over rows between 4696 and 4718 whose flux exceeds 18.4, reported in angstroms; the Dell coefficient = 4701.52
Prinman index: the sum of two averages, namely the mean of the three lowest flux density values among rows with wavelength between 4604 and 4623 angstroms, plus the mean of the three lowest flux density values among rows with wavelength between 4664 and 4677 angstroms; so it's 32.4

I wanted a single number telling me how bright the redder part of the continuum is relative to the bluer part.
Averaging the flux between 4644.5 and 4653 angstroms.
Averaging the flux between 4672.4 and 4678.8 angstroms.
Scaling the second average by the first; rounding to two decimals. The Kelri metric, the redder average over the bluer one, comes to 1.11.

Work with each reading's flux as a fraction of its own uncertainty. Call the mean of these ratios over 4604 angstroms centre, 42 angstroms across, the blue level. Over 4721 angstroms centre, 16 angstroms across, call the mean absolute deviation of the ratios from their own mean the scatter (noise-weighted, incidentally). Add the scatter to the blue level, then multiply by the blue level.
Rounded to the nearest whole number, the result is 78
